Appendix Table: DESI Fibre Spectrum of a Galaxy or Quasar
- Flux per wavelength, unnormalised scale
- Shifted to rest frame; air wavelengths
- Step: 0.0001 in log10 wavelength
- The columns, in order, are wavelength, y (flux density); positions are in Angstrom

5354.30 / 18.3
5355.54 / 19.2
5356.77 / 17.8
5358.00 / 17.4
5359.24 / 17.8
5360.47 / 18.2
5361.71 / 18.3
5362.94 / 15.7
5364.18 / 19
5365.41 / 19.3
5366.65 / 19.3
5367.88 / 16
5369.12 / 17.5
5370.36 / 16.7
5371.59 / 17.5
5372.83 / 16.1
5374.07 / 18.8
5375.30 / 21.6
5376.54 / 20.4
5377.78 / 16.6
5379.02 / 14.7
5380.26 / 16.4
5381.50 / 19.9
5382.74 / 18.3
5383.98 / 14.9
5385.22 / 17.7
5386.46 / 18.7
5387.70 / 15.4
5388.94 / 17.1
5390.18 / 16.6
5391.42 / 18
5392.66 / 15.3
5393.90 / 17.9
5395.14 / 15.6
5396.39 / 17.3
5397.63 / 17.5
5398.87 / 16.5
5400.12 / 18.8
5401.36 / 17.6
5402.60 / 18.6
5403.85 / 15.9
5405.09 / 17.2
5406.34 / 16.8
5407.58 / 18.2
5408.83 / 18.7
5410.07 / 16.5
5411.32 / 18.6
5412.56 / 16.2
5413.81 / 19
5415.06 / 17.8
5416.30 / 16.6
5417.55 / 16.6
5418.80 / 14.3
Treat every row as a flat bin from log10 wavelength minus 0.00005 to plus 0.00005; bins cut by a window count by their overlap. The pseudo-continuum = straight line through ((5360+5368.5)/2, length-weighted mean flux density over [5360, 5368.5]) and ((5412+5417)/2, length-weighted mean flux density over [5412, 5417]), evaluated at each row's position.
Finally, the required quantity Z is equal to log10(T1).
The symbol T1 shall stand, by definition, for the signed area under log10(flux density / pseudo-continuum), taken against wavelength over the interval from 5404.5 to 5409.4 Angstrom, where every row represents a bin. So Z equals -1.57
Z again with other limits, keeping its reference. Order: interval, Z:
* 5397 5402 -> -2.60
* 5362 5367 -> -1.53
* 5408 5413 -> -1.91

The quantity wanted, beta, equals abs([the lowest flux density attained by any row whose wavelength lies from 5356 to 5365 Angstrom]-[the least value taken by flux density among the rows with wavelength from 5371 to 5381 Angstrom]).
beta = 1.0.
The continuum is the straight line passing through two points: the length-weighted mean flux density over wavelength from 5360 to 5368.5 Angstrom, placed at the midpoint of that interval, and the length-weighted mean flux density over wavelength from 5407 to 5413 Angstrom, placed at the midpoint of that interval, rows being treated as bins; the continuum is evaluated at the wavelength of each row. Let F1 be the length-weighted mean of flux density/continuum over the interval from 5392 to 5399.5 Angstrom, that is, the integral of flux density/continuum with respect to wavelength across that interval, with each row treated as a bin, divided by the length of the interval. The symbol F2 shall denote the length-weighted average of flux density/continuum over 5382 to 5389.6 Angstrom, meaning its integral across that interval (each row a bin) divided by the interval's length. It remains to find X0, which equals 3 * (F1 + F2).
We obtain 5.69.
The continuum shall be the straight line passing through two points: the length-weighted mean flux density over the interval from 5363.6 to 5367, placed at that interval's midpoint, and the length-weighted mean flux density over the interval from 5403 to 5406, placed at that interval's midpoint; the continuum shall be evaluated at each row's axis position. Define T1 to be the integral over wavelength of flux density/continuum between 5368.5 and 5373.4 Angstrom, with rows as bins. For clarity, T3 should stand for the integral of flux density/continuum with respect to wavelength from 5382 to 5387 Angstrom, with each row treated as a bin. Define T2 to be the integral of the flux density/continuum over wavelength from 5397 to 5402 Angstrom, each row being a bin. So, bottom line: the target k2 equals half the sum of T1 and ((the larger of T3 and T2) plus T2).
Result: 7.4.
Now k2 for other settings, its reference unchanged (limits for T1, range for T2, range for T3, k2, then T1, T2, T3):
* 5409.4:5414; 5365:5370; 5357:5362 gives 7.2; 4.95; 4.69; 4.6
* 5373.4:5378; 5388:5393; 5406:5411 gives 7.5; 4.85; 4.77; 5.4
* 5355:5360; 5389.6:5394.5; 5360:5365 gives 7.0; 4.58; 4.75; 4.6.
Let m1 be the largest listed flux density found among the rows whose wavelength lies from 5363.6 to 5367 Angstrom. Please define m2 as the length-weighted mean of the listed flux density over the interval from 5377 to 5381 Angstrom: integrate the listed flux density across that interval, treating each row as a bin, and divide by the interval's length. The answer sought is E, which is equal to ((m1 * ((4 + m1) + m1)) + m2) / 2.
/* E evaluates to 419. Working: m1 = 19.3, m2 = 16.2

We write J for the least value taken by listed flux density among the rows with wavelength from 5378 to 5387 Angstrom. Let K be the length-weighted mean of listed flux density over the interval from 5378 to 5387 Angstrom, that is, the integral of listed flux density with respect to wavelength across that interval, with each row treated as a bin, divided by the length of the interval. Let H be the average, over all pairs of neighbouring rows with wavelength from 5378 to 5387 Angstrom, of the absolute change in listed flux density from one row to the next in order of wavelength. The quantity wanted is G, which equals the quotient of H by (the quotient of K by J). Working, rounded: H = 2.3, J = 14.7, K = 17.2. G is 2.0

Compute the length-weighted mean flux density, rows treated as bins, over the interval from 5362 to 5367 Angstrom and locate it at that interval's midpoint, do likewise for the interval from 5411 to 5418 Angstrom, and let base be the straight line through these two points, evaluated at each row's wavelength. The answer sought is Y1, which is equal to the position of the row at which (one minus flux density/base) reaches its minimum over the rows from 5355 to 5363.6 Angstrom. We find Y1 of 5355.54 Angstrom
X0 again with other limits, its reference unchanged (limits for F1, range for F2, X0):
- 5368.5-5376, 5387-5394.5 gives 5.85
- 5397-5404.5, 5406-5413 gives 5.94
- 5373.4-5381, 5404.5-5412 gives 6.03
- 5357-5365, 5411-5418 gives 5.93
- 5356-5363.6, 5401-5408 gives 5.87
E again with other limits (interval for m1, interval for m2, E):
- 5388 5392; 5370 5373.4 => 368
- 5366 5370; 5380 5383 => 420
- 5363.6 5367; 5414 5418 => 420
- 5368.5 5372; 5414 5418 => 350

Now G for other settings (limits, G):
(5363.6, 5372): 1.0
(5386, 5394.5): 1.8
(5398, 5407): 1.4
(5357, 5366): 1.0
